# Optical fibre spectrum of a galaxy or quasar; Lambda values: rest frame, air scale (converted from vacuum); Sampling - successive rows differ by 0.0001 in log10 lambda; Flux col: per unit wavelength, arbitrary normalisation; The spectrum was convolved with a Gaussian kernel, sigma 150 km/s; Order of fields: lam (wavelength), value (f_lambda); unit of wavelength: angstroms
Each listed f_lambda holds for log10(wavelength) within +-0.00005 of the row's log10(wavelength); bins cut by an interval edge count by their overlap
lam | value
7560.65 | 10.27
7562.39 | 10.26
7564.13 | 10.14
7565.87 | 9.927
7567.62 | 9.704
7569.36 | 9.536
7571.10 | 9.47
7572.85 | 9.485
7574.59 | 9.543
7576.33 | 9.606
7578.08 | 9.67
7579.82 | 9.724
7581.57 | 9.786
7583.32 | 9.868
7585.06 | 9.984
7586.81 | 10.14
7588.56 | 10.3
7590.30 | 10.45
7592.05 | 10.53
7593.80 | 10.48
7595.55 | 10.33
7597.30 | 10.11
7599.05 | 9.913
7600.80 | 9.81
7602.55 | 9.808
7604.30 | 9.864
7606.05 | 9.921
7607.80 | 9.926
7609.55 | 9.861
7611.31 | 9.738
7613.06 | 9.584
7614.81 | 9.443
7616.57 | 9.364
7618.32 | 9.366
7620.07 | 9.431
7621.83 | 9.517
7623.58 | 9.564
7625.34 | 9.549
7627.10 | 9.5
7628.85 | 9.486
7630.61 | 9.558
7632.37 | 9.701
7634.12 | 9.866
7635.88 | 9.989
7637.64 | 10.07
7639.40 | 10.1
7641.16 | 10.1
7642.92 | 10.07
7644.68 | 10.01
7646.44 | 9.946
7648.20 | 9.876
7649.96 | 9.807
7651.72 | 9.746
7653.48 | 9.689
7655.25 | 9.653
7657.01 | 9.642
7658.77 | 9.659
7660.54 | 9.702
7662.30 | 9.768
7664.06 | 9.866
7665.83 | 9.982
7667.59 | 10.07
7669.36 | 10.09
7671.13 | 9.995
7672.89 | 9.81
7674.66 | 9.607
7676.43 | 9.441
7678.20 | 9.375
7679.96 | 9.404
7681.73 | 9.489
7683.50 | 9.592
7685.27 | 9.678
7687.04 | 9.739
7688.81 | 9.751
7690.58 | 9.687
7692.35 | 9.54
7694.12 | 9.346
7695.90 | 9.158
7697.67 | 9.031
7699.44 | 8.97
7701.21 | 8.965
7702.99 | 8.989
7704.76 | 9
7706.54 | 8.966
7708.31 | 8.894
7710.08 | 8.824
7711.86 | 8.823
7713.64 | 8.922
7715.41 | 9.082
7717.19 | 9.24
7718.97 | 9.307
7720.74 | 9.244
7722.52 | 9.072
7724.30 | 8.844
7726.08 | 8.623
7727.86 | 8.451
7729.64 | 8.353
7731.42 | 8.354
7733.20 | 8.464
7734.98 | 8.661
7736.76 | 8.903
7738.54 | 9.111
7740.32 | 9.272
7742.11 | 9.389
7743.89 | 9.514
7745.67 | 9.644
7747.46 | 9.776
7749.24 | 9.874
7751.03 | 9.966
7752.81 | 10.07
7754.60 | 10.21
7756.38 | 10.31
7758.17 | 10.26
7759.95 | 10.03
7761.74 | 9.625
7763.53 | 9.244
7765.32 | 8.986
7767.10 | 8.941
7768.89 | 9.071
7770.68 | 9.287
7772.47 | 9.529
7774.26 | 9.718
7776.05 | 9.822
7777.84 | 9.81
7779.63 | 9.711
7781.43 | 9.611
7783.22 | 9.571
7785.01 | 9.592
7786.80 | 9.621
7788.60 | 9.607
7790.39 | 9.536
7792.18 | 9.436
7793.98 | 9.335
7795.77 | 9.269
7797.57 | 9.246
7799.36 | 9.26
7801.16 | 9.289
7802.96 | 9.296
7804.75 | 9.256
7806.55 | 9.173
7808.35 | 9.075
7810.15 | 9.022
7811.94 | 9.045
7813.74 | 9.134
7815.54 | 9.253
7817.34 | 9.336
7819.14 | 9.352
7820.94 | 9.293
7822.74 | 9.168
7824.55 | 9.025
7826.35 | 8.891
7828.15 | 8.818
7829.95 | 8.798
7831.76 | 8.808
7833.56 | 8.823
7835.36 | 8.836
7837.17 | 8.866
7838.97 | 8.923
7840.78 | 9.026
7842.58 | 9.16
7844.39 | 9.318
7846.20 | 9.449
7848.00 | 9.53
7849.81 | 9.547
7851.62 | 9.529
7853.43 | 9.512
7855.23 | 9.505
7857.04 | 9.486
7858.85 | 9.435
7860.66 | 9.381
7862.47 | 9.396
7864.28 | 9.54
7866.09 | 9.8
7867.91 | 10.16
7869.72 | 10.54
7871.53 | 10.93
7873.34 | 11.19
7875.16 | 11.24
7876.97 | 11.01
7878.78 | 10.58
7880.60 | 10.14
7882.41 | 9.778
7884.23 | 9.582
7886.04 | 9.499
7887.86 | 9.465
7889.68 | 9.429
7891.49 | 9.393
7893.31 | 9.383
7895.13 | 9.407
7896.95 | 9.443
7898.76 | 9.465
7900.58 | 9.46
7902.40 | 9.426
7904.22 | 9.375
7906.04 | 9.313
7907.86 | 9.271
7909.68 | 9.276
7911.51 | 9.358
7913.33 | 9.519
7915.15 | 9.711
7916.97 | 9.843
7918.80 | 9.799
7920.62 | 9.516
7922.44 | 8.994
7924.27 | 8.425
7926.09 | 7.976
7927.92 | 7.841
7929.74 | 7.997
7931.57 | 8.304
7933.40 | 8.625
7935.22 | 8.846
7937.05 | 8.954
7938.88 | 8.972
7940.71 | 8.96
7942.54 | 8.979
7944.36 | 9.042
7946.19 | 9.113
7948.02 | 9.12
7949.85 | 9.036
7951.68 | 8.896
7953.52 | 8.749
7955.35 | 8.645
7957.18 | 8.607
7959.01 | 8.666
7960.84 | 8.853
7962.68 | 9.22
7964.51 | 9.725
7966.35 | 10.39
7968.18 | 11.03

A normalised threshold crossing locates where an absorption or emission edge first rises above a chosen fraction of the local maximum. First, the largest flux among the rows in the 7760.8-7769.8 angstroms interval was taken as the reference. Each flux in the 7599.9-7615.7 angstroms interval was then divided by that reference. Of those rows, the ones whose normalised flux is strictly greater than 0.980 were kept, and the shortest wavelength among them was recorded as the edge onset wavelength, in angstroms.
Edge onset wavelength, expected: 7600.80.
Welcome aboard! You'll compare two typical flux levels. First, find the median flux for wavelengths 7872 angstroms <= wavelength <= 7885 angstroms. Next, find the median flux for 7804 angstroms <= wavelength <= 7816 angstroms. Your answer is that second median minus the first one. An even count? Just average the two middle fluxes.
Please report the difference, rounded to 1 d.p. -1.4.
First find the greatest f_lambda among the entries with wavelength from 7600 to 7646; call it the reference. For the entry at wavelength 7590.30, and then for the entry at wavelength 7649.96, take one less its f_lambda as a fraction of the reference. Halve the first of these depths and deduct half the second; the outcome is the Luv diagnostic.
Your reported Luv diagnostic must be -0.03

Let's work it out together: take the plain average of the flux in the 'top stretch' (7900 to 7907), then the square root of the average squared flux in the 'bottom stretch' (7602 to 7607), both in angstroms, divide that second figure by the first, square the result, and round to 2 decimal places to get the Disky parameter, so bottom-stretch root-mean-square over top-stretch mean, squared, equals 1.10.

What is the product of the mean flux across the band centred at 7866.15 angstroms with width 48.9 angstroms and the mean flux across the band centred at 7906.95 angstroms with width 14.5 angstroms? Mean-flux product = 92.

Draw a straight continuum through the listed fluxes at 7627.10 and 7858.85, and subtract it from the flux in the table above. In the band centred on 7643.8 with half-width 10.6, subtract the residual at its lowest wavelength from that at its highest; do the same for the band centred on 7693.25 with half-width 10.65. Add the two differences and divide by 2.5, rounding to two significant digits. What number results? -0.31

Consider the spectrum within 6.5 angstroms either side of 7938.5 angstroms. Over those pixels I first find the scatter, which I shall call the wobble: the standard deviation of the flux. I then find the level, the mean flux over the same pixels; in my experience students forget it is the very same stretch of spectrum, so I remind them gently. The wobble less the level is -8.8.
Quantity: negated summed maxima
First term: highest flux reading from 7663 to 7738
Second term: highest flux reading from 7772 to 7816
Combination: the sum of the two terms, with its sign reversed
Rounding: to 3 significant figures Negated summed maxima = -19.9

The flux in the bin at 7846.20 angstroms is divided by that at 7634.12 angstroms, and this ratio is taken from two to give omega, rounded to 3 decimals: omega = 1.042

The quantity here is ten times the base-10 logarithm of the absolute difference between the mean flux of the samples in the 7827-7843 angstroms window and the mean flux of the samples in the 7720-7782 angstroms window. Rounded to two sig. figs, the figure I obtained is -3.3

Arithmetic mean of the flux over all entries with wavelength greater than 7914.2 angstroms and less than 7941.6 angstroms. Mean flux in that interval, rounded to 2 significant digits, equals 8.9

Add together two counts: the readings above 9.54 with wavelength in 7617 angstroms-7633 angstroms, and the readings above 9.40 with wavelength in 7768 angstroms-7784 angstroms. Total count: 11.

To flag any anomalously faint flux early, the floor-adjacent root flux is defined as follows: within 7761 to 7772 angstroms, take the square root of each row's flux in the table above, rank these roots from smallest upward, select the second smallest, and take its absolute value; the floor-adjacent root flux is 3.00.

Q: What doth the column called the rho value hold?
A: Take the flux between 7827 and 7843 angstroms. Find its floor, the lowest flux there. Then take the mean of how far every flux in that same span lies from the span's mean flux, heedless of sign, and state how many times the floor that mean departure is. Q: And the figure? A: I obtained 0.0107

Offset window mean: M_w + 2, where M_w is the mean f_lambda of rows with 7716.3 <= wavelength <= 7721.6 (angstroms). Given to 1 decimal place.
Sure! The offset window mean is 11.3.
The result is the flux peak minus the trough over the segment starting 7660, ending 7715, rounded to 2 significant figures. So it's 1.3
